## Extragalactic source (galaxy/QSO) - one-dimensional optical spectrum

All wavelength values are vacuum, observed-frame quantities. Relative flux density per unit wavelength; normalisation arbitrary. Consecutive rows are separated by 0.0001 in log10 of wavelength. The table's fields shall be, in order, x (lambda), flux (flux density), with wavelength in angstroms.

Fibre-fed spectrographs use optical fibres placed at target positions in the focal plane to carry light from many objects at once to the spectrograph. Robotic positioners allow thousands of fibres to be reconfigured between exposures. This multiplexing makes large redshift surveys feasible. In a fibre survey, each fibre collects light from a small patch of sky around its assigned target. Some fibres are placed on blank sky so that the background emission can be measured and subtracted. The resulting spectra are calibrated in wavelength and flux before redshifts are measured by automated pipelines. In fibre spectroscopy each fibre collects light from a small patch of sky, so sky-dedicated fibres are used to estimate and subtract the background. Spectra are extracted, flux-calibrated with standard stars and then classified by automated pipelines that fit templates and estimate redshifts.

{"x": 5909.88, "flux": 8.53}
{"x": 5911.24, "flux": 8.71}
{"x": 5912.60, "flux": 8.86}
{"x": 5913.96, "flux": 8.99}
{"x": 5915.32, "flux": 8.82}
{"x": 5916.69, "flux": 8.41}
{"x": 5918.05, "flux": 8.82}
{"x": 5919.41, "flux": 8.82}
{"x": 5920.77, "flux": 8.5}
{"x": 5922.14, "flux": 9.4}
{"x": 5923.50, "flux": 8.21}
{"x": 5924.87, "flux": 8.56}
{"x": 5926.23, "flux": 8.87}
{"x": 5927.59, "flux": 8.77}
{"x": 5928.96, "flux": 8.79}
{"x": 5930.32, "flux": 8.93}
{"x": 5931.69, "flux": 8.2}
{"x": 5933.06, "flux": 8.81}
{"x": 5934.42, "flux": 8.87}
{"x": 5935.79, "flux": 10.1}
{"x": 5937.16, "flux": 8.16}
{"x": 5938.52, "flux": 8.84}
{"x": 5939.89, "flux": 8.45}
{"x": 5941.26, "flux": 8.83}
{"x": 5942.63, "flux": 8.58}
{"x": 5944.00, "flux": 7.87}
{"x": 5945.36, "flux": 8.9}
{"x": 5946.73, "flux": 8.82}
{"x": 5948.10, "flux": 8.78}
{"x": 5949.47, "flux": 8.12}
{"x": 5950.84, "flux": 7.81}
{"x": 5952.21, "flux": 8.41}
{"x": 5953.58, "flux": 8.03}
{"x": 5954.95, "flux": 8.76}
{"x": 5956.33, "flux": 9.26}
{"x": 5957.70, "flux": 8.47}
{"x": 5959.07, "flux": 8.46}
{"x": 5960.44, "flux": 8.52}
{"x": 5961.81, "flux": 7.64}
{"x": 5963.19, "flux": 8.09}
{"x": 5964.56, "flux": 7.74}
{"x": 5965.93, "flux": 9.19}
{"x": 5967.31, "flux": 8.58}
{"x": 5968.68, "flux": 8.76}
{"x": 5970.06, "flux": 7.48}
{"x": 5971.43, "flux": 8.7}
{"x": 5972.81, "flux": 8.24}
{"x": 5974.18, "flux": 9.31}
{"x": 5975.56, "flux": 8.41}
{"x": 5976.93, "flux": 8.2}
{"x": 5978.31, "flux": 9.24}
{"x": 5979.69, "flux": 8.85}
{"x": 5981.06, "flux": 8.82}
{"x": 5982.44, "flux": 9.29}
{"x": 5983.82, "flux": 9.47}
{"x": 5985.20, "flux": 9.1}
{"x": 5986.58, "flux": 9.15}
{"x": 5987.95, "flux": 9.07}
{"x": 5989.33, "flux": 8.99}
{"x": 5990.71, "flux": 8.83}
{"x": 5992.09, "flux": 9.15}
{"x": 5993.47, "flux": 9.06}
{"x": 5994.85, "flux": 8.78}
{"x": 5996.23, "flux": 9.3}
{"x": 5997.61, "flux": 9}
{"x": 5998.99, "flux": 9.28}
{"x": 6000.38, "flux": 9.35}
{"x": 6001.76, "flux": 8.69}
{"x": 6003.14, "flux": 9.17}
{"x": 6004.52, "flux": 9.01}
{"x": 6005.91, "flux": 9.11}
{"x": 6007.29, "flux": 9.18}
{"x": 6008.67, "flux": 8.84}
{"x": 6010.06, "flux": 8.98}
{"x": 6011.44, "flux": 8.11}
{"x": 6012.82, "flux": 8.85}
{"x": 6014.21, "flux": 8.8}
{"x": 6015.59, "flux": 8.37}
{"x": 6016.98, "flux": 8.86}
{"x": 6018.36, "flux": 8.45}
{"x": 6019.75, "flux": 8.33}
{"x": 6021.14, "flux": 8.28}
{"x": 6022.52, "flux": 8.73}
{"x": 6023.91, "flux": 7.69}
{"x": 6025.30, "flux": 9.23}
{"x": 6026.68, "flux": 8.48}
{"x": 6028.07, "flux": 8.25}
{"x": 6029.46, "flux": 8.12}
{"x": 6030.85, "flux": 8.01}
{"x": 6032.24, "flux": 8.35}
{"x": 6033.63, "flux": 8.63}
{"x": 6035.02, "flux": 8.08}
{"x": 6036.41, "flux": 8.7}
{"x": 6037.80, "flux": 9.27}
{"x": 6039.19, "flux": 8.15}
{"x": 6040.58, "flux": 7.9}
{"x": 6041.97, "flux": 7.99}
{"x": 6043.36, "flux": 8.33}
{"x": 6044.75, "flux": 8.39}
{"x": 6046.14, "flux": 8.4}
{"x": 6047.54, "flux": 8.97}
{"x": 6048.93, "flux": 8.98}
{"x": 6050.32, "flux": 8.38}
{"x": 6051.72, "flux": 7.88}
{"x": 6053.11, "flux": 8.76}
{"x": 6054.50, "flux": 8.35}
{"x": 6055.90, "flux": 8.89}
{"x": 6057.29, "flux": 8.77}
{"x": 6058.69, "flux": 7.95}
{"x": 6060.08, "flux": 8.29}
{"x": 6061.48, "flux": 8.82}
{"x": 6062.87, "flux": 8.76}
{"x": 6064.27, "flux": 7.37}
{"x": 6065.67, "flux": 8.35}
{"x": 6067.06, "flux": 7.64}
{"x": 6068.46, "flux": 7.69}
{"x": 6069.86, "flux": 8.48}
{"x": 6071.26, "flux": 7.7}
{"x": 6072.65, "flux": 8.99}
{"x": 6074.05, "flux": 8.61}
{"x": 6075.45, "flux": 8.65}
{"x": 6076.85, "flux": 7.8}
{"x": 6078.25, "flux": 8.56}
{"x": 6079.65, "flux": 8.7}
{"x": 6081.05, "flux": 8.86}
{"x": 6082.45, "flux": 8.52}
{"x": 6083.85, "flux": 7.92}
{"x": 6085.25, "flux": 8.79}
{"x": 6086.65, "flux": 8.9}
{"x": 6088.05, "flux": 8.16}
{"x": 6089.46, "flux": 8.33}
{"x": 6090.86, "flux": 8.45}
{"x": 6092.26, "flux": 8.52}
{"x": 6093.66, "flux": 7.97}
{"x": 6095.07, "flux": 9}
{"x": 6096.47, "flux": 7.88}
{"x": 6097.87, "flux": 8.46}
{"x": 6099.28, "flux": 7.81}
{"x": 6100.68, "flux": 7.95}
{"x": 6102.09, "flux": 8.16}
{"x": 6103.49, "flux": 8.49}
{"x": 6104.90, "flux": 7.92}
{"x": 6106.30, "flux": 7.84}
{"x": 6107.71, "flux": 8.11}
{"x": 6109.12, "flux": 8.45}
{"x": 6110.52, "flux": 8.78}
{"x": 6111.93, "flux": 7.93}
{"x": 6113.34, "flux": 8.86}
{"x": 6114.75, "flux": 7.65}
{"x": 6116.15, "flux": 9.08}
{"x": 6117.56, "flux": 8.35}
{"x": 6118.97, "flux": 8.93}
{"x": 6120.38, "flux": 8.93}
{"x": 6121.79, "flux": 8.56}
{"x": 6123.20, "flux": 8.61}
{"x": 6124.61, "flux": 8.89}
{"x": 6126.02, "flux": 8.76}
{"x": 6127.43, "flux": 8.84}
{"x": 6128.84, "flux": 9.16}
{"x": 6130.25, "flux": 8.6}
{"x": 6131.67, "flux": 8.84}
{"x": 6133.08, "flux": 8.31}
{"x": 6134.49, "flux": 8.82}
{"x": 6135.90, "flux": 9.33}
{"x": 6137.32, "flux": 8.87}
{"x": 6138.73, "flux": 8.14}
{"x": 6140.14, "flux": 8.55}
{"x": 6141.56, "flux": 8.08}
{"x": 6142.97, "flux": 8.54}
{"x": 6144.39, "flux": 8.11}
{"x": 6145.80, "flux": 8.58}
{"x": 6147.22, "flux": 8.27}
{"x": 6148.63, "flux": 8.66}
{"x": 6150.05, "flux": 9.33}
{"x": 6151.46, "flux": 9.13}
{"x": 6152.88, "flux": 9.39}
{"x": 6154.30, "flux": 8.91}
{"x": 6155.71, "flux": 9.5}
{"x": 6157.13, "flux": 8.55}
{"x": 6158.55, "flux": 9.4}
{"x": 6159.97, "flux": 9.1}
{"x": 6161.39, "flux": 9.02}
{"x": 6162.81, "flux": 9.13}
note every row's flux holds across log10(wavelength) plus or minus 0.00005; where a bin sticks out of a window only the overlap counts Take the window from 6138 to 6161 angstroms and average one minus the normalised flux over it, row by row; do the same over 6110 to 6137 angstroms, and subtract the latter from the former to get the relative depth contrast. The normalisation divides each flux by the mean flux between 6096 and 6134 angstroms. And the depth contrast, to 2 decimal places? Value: -0.01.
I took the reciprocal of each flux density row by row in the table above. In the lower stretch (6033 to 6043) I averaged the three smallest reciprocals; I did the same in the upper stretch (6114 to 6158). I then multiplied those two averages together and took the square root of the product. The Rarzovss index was 0.1096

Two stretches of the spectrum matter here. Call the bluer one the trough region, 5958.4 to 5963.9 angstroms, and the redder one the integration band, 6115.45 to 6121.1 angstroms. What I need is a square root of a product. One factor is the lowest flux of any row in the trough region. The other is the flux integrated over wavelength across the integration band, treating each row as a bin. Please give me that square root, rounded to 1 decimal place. 19.5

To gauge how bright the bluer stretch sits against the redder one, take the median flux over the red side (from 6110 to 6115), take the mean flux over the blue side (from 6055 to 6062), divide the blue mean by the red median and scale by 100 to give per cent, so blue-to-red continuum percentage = 102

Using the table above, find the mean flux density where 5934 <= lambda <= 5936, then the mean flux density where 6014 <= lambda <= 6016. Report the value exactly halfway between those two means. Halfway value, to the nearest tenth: 9.0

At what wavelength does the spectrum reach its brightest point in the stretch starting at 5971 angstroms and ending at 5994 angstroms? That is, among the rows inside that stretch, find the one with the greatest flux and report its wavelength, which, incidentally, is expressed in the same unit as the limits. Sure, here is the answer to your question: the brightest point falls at 5983.82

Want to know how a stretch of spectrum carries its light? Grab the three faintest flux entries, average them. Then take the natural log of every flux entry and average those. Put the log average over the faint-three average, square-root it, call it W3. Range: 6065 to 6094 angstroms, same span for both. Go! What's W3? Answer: 0.526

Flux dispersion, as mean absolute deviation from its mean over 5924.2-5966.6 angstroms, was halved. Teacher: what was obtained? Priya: 0.194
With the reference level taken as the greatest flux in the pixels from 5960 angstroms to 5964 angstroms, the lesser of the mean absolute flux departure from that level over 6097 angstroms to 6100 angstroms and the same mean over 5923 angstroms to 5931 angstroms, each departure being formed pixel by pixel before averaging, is 0.27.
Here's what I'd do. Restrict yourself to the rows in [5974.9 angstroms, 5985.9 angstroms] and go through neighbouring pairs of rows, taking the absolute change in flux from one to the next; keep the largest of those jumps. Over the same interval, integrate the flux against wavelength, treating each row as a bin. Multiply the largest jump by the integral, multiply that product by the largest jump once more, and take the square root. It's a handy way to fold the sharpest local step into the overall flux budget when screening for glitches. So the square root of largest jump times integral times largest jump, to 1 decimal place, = 10.3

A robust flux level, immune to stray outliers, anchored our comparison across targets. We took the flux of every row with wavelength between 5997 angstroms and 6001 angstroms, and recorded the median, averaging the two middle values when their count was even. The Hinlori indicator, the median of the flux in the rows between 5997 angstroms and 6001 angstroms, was 9.3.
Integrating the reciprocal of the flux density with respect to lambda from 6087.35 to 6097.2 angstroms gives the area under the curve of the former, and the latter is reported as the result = 1.2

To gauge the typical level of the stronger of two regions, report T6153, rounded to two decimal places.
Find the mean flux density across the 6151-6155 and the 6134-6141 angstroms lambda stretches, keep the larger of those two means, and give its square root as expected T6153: 3.02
